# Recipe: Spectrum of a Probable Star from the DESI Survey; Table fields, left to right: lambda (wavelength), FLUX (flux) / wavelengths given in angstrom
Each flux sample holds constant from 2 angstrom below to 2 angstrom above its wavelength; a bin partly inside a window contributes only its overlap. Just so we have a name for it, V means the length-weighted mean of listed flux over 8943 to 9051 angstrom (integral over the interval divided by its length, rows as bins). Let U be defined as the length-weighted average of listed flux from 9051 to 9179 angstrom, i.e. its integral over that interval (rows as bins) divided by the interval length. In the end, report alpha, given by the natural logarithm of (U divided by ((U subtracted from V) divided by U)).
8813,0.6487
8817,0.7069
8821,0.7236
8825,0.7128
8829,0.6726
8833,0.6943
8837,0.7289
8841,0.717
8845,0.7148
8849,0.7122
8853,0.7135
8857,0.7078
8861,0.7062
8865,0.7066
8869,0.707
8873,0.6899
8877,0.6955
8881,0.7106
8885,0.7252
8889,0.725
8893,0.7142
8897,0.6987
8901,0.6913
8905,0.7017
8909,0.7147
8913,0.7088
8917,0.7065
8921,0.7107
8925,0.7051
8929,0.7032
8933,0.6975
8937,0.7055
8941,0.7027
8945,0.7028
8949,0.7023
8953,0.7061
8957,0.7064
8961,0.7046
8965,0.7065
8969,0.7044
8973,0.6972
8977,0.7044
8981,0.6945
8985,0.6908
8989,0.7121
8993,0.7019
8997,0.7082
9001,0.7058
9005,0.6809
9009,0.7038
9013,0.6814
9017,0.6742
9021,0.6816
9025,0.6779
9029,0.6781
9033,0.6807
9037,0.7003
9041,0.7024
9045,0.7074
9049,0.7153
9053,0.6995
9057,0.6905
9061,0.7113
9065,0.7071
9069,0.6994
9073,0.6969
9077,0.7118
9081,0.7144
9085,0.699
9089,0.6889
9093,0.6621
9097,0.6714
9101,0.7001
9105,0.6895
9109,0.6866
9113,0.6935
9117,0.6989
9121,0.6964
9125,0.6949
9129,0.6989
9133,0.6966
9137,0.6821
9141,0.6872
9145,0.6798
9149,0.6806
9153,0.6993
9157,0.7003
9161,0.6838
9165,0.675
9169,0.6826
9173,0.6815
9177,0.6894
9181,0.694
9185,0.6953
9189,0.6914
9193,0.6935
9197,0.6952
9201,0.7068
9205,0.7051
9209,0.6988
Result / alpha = 4.50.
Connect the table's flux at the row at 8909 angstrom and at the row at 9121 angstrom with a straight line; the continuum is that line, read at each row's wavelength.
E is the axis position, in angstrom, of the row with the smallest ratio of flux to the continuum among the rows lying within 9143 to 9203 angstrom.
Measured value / 9165 angstrom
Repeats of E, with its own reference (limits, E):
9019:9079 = 9025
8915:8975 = 8933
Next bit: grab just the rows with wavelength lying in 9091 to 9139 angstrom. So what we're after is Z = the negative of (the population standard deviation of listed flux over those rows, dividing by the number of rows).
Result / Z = -0.0114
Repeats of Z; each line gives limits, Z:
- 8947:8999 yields -0.0056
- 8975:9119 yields -0.0131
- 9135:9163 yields -0.0080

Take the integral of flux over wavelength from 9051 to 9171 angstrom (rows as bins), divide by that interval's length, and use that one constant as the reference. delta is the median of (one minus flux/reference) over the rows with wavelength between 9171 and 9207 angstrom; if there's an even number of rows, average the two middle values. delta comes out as 0.00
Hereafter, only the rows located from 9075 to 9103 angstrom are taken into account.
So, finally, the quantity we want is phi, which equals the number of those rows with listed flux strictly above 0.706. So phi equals 2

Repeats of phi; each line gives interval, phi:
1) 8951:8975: 3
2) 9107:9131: 0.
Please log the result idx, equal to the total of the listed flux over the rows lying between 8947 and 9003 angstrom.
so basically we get 10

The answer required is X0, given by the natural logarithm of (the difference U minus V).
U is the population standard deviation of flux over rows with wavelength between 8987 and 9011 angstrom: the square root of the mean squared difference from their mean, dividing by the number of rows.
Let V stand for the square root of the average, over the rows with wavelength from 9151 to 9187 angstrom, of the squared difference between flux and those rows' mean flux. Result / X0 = -6.4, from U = 0.010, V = 0.008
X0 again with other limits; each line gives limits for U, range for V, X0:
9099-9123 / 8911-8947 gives -6.7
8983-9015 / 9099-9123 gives -5.0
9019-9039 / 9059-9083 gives -6.3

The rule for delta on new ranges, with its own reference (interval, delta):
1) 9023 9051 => -0.01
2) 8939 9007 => -0.02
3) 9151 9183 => 0.01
